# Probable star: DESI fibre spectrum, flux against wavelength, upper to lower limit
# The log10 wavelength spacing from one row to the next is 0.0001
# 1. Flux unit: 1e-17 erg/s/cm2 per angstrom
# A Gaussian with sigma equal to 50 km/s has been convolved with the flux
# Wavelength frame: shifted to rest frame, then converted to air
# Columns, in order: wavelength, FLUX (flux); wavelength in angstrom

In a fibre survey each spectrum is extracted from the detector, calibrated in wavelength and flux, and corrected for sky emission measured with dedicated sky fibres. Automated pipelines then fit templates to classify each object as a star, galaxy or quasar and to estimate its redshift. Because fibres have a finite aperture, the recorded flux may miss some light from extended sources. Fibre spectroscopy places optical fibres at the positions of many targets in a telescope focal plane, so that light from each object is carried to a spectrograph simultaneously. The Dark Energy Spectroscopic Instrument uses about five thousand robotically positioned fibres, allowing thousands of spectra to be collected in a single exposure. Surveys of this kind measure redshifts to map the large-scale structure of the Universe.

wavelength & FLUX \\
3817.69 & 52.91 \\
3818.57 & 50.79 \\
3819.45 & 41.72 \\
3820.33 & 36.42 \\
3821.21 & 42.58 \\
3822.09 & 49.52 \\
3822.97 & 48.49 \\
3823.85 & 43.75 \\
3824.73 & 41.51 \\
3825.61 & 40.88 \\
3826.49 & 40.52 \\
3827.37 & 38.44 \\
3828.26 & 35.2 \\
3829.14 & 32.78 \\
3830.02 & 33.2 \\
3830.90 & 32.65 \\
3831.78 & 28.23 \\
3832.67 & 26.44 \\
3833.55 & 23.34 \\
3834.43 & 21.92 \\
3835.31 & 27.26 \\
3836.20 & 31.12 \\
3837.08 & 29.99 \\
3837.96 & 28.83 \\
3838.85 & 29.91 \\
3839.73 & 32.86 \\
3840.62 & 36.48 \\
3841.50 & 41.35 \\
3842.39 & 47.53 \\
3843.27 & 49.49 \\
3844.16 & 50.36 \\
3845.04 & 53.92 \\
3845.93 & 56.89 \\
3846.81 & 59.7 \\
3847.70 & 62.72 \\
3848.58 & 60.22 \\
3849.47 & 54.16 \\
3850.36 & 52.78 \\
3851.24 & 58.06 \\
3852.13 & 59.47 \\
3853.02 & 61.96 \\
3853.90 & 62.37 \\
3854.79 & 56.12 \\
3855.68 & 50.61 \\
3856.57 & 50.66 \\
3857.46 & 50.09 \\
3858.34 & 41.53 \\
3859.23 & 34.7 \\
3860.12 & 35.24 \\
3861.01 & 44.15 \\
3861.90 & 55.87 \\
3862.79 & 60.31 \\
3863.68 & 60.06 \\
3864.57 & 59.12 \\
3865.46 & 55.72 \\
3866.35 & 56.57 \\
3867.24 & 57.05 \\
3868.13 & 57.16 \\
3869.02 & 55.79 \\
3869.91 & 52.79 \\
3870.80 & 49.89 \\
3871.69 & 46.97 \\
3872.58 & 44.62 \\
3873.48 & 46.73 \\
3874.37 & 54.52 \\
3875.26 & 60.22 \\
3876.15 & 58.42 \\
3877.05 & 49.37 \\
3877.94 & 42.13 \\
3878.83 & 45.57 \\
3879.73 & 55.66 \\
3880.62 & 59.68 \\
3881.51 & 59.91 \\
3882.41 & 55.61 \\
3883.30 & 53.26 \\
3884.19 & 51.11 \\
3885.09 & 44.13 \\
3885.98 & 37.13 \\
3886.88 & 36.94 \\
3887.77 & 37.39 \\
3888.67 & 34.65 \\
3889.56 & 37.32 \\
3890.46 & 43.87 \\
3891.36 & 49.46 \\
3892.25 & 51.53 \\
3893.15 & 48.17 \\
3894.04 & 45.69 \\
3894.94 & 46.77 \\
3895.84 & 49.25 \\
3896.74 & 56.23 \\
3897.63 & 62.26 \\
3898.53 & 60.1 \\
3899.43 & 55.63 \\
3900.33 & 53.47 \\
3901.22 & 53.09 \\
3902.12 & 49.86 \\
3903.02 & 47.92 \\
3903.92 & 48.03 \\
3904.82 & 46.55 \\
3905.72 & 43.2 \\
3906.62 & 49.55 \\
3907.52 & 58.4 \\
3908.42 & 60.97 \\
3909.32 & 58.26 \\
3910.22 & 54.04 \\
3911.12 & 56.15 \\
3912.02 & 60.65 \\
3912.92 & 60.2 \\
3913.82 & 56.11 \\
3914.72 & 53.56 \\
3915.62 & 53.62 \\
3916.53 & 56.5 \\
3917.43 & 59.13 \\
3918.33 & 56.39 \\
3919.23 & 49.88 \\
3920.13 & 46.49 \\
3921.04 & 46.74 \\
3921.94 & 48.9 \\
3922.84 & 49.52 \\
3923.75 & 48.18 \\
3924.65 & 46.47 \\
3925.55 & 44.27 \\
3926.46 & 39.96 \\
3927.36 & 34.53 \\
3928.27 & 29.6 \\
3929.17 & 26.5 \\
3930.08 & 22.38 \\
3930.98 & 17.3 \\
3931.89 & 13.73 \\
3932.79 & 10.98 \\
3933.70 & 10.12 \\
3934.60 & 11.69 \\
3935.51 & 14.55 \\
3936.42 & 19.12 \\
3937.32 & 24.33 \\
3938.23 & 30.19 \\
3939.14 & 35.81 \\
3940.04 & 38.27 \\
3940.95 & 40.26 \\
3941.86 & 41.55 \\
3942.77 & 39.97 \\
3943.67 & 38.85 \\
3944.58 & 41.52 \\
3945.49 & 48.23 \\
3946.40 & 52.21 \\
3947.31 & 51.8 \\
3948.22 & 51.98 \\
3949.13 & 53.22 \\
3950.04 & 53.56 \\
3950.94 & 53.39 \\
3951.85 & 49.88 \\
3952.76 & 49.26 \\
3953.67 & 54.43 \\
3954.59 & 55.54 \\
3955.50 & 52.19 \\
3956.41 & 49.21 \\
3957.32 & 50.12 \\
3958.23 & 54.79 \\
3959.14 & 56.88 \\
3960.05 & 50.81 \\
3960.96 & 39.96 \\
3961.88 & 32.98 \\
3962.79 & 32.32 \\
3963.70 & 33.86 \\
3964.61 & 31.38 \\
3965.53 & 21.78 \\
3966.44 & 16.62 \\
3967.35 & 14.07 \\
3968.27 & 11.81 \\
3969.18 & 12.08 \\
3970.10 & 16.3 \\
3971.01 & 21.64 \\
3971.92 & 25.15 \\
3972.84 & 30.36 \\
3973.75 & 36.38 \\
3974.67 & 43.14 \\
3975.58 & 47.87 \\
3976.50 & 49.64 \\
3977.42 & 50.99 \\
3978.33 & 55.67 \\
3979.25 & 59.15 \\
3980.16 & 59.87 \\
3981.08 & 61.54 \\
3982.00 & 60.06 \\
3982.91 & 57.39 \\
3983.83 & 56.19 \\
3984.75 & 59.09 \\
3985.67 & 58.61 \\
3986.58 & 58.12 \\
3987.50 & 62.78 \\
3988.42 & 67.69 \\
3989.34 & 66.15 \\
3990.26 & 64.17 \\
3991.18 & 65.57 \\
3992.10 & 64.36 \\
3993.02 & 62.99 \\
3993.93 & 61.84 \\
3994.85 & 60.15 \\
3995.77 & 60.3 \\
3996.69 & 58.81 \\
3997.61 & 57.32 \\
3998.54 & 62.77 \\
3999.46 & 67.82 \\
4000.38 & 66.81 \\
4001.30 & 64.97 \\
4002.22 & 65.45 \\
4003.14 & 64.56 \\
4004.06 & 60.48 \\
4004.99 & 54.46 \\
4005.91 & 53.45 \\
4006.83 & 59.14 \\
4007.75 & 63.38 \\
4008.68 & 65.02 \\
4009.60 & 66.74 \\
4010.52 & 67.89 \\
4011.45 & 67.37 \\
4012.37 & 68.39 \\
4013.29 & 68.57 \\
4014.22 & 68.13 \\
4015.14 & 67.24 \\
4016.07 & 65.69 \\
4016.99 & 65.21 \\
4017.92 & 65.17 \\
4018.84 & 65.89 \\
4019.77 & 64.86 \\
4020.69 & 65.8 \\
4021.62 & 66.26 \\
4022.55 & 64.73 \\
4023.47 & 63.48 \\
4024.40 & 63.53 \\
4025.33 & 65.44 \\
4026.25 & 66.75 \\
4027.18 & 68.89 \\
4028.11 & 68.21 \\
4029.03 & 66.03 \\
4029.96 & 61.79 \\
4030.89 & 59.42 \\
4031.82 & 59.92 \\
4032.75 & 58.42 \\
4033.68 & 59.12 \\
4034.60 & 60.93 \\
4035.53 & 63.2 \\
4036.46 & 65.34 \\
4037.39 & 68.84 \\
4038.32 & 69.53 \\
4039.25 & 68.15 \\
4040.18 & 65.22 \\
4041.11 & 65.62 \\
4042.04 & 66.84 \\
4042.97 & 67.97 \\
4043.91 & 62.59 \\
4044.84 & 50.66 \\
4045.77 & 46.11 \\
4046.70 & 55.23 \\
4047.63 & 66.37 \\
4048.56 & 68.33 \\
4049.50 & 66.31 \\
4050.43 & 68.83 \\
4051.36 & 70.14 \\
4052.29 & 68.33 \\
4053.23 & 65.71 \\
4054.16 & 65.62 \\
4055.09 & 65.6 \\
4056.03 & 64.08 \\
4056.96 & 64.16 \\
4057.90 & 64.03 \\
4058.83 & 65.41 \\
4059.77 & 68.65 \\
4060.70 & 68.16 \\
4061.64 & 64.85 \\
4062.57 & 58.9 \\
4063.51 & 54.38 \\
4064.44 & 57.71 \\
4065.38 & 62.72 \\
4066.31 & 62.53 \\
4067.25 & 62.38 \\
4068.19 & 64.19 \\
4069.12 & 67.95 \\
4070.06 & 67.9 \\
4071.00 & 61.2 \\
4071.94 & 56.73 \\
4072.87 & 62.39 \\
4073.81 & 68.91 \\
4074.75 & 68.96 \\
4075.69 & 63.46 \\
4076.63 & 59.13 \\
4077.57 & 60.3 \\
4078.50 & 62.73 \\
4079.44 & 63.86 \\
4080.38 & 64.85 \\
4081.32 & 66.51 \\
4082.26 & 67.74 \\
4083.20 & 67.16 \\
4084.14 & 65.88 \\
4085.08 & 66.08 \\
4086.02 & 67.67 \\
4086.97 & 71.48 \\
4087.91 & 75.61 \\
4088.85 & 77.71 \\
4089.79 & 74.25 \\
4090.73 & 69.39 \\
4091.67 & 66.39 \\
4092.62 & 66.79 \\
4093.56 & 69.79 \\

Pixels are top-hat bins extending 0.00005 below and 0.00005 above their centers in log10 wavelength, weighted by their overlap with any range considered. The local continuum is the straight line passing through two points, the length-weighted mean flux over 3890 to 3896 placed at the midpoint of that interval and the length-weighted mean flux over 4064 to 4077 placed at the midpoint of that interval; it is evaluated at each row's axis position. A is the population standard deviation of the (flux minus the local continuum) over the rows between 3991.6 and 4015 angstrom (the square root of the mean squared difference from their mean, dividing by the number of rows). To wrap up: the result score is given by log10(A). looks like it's 0.6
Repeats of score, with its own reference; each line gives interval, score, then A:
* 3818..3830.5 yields 0.8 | 6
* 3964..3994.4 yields 1.3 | 18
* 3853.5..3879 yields 0.9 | 7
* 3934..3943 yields 1.0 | 11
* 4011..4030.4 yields 0.3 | 2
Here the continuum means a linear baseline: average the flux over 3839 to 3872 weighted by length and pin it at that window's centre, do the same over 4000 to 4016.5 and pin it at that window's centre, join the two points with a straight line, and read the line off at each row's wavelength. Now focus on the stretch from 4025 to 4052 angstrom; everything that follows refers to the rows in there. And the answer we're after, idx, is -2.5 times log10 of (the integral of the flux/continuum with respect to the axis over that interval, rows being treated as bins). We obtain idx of -3.5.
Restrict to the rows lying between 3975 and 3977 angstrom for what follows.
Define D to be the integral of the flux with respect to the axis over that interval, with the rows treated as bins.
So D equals 97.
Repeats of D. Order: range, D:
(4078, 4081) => 192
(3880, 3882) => 119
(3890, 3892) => 94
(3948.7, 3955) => 332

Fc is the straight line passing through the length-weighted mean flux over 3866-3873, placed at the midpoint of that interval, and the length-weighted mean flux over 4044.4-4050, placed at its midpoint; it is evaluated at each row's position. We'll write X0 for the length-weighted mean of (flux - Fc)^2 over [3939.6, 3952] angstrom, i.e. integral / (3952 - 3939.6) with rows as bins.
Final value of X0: 110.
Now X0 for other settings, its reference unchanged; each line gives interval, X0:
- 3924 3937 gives 1062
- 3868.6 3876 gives 27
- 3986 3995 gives 50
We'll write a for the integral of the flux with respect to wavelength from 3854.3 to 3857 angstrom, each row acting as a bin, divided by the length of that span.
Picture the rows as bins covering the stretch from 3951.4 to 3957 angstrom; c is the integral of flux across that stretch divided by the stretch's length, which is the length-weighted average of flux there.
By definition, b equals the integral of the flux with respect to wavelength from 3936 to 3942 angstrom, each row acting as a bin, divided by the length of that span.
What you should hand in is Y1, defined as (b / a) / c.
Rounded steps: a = 52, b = 32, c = 52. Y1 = 0.012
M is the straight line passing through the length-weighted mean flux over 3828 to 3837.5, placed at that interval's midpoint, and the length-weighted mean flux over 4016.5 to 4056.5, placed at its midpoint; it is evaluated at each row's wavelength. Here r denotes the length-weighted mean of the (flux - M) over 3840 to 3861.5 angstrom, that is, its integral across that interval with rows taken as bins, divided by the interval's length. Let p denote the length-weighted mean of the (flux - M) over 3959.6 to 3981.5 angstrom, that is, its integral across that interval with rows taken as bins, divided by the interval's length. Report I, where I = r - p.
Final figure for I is 36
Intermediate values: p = -17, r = 19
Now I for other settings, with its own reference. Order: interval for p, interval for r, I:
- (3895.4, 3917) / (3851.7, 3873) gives 6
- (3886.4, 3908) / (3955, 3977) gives -26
